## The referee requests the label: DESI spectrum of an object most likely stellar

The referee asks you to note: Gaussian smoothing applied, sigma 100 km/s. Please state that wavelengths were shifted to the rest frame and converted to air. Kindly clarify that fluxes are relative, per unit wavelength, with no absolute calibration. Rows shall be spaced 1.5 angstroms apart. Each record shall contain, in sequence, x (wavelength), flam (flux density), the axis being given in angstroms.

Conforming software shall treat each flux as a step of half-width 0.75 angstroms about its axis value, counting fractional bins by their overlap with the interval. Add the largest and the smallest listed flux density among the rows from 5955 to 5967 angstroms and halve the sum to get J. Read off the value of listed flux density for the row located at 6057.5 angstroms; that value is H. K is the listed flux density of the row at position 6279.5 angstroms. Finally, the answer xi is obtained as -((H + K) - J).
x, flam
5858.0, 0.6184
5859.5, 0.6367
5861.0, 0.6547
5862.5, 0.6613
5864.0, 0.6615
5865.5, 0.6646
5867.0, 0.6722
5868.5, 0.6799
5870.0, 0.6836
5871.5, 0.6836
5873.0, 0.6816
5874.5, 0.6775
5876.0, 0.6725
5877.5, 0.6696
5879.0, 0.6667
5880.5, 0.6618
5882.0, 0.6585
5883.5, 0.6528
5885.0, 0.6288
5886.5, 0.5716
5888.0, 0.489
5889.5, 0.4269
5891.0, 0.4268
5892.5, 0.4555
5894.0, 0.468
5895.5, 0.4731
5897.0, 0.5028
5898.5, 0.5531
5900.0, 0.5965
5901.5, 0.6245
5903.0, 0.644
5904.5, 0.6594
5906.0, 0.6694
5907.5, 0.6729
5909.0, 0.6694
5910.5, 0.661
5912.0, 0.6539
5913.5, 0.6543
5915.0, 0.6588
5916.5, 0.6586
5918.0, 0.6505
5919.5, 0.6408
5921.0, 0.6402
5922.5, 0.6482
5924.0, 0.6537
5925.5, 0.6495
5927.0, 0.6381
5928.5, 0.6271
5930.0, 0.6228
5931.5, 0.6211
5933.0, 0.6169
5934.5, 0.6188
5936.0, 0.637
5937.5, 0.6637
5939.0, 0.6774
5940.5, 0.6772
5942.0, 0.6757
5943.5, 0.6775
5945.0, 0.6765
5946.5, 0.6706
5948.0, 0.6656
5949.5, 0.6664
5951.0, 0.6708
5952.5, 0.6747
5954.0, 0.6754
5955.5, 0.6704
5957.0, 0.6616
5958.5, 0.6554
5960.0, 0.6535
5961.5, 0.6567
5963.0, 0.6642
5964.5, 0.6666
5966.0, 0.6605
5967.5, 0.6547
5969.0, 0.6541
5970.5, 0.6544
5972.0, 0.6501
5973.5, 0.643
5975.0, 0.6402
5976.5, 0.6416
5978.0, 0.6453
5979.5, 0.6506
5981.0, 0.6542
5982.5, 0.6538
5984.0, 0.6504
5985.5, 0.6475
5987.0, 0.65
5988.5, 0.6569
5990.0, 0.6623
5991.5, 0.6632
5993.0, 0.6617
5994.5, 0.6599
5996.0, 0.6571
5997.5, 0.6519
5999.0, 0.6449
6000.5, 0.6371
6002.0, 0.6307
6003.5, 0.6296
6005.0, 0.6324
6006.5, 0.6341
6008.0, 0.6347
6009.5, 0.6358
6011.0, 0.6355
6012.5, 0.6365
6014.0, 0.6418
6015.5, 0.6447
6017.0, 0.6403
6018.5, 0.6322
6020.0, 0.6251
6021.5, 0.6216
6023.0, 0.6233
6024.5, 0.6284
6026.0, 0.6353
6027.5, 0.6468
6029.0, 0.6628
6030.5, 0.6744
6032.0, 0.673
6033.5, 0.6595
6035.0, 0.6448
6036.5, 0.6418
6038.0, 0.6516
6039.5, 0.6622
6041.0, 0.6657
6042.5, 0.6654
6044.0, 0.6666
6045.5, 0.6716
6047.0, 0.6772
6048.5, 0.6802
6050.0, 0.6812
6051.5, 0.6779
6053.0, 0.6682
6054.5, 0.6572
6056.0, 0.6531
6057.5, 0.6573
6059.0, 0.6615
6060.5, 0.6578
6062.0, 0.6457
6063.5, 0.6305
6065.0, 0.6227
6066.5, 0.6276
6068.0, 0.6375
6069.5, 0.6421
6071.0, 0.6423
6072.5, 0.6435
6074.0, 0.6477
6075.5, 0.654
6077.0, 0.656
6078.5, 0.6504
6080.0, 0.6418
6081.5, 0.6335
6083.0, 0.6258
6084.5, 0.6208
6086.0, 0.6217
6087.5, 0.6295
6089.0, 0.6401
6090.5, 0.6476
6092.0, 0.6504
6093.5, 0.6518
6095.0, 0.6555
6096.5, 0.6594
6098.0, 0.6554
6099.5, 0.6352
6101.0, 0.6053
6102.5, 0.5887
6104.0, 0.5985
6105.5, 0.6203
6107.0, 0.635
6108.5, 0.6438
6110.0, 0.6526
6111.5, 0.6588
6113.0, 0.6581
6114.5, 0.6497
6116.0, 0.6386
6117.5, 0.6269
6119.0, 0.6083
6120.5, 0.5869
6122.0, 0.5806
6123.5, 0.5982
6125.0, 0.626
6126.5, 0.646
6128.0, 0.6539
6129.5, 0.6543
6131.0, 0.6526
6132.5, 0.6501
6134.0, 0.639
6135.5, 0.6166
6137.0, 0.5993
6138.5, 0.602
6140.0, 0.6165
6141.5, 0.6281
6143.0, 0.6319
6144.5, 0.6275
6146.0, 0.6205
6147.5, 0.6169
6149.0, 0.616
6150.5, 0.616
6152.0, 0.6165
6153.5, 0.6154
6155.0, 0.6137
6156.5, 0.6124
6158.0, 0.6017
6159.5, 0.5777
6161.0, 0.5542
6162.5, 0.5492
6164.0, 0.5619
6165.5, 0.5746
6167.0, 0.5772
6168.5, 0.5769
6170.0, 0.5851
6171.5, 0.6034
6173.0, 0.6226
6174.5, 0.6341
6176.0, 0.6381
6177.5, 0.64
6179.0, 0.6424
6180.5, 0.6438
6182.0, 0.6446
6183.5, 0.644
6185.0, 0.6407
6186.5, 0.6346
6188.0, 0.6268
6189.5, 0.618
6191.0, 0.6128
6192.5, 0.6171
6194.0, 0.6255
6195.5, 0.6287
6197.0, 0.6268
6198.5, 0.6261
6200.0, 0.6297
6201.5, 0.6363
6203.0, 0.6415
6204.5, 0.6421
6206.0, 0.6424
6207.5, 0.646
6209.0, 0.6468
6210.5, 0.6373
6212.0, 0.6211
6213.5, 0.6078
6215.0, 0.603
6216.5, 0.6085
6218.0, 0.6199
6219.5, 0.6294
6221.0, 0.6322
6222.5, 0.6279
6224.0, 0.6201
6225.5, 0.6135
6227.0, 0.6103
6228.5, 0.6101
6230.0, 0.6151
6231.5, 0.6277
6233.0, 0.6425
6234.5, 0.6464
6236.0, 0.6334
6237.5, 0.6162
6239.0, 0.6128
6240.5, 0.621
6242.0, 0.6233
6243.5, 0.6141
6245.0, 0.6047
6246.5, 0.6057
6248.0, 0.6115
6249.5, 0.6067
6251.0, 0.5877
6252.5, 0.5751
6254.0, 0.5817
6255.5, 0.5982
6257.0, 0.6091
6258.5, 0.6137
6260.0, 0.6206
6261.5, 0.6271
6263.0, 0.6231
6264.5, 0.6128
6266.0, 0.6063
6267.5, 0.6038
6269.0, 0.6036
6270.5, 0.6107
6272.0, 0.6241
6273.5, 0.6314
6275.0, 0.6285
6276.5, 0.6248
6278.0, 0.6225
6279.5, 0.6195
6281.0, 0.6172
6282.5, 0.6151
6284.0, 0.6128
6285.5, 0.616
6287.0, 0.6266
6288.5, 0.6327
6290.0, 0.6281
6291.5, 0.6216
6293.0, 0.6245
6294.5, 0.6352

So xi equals -0.615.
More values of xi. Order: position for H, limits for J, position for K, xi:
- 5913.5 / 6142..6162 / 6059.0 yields -0.723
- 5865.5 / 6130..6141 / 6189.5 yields -0.657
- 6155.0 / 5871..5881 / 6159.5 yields -0.519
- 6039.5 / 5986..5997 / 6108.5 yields -0.649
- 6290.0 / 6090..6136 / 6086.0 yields -0.630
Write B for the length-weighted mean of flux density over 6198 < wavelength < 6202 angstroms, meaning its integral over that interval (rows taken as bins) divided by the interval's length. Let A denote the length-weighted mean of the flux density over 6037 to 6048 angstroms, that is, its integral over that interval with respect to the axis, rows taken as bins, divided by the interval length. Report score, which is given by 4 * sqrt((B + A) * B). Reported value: 3.62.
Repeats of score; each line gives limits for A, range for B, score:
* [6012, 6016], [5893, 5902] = 3.16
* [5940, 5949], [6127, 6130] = 3.72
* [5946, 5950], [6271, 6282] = 3.59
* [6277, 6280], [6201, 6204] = 3.59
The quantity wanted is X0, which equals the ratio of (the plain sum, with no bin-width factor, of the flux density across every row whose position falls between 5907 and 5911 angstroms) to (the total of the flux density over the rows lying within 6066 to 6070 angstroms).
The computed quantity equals 1.05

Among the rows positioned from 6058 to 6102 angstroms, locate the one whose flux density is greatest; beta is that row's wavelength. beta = 6059.0 angstroms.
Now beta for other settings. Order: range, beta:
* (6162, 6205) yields 6182.0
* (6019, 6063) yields 6050.0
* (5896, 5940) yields 5939.0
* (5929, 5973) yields 5943.5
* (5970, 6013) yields 5991.5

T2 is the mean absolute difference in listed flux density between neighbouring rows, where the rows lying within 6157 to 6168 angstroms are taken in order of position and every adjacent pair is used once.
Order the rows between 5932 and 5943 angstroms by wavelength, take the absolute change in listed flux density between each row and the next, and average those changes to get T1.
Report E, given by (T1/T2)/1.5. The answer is 0.5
